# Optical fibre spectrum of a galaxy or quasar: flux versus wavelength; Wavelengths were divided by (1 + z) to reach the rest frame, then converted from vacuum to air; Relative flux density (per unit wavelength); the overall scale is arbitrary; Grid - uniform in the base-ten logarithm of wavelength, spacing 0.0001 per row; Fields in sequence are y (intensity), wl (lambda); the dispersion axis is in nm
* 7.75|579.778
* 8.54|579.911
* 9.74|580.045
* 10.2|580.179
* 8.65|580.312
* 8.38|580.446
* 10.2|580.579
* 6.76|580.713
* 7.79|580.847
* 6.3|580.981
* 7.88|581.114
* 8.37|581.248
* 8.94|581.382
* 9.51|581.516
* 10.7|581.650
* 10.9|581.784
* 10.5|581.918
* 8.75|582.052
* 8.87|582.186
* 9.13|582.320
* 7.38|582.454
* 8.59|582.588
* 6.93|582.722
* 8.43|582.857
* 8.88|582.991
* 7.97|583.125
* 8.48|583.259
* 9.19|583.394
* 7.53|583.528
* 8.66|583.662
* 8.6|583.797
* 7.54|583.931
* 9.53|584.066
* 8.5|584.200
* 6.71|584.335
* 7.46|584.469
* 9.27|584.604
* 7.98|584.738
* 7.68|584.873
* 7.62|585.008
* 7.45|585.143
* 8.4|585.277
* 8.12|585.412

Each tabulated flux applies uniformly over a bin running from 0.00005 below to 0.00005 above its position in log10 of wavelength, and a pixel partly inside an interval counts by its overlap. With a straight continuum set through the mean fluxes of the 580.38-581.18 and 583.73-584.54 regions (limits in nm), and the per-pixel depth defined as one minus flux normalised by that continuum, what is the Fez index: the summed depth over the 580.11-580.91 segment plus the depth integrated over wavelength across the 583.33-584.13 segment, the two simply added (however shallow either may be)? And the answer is -0.65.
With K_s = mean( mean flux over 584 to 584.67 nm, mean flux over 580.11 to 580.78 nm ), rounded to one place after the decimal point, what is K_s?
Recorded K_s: 8.6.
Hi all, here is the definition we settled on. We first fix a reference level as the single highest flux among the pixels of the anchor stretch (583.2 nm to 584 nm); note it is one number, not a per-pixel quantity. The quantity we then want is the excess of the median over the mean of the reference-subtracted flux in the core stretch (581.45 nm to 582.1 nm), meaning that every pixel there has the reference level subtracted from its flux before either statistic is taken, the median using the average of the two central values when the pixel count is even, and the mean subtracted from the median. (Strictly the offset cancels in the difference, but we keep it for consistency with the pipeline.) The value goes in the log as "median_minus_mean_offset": 0.4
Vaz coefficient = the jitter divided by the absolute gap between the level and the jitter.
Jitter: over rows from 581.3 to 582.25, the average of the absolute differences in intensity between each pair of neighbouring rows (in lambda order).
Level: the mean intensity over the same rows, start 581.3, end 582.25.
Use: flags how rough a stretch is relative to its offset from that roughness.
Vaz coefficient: 0.078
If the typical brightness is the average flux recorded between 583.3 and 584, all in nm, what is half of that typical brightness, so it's 4.2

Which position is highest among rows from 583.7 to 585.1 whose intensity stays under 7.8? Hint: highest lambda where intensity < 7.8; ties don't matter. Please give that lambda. 585.008 nm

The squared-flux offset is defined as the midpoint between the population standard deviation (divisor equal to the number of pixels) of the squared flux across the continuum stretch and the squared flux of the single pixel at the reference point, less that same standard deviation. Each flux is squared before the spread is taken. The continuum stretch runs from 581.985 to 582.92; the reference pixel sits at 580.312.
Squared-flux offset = 31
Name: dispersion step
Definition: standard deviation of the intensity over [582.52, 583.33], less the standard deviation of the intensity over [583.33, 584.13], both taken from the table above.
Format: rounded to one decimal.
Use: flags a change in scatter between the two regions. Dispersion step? -0.1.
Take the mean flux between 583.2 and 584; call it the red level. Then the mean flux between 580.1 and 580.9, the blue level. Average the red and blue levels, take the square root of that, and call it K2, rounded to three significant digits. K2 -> 2.92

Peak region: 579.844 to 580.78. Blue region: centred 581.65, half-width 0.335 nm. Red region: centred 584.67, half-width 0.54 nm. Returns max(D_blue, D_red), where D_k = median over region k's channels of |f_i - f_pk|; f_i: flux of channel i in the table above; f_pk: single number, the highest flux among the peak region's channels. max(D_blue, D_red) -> 2.55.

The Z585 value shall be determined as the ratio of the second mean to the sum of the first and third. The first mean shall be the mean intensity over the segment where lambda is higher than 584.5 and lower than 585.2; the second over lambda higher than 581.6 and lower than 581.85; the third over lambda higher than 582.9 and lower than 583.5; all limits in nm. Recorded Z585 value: 0.65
